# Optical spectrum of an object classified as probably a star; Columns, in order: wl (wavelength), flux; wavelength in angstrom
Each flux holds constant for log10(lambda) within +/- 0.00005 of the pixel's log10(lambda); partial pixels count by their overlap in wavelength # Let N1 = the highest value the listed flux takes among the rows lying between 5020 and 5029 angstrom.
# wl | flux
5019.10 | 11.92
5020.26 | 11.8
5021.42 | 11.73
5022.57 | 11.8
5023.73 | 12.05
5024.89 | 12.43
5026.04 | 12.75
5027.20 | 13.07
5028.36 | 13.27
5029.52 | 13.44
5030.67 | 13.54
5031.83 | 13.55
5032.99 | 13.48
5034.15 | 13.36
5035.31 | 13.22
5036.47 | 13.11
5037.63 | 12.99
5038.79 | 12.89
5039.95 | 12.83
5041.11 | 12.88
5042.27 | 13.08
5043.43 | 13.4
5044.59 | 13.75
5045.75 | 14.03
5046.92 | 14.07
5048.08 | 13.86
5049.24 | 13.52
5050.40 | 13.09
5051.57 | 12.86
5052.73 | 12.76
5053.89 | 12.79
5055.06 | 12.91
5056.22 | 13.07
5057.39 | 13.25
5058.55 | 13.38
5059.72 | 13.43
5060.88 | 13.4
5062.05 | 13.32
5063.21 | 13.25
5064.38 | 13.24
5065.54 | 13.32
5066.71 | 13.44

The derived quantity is 13.27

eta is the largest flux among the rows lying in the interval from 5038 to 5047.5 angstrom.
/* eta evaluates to 14.07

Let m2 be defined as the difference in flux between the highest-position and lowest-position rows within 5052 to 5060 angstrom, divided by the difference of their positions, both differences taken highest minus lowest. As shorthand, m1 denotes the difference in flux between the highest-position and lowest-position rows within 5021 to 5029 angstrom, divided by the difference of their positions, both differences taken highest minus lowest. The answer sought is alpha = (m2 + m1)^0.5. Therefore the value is 0.56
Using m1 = 0.22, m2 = 0.10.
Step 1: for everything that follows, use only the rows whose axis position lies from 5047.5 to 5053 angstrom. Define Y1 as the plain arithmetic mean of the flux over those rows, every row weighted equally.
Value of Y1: 13.2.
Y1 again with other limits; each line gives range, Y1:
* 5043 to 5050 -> 13.8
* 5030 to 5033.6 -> 13.5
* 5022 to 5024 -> 11.9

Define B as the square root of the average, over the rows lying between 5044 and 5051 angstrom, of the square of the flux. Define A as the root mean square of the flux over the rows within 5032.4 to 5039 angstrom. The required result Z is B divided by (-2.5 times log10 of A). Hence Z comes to -4.90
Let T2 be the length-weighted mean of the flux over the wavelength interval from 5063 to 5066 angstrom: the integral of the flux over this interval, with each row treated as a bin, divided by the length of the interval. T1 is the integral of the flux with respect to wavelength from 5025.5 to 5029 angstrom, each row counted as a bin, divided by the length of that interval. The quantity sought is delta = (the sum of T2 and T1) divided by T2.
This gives 1.98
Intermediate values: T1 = 13.0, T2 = 13.3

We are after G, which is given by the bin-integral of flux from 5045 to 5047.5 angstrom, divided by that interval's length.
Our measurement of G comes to 14.0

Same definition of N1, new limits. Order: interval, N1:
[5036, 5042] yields 13.11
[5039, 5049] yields 14.07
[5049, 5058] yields 13.52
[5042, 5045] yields 13.75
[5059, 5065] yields 13.43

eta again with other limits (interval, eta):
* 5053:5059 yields 13.38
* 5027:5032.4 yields 13.55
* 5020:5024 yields 12.05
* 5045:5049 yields 14.07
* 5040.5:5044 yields 13.4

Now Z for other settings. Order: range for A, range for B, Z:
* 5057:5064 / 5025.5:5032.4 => -4.72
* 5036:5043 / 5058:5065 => -4.79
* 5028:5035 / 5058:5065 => -4.73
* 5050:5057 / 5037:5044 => -4.68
